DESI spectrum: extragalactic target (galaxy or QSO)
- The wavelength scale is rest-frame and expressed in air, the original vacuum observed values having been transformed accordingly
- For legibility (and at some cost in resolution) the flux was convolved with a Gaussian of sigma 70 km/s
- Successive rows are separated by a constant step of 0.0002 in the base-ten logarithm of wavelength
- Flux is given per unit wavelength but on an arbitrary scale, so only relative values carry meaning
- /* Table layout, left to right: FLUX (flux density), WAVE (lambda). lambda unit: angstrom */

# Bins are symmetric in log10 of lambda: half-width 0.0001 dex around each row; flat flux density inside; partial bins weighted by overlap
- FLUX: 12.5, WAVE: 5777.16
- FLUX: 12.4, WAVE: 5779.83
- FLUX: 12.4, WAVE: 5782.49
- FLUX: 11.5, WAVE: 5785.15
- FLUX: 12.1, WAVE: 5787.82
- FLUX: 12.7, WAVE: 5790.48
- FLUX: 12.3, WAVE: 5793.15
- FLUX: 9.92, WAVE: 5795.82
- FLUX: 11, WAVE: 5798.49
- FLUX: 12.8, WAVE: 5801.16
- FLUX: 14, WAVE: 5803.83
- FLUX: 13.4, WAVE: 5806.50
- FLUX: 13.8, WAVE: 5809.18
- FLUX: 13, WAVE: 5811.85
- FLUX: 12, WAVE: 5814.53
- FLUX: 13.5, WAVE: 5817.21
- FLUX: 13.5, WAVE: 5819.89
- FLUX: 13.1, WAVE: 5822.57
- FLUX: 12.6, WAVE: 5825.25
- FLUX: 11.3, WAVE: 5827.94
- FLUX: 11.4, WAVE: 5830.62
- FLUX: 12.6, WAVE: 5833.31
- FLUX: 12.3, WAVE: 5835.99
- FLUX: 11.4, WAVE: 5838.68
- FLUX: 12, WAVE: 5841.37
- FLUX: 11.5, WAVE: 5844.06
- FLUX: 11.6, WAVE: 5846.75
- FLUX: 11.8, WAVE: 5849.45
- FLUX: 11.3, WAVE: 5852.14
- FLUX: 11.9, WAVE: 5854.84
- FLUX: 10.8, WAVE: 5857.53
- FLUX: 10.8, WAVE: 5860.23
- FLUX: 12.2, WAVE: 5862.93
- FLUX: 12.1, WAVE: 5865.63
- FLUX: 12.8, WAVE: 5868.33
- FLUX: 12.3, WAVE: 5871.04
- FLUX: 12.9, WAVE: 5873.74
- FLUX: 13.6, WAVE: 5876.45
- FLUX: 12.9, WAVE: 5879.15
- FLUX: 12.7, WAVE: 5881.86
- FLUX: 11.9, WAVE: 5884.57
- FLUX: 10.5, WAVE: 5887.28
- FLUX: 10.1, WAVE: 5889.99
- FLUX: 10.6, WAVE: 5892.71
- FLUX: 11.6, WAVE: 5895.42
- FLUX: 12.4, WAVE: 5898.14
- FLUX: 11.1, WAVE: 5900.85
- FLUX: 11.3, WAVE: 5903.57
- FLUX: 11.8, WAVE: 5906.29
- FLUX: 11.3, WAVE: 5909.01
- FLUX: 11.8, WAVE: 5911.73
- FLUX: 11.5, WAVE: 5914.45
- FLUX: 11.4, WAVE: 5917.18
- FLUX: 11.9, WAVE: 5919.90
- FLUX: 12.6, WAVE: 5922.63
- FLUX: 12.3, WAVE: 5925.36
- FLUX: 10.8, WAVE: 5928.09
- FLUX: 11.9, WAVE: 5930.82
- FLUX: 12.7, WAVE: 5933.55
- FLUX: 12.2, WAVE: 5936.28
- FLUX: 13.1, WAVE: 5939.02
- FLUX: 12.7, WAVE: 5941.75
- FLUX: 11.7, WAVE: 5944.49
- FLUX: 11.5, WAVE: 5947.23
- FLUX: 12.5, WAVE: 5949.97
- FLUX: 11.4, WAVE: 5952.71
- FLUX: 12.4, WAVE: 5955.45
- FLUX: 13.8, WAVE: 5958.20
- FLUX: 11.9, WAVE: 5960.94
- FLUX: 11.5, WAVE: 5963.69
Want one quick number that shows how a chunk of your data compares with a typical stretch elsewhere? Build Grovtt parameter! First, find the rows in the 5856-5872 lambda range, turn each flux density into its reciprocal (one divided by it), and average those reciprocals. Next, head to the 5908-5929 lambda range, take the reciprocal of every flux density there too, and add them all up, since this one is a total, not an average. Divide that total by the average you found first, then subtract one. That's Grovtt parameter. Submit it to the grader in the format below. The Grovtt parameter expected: 7.1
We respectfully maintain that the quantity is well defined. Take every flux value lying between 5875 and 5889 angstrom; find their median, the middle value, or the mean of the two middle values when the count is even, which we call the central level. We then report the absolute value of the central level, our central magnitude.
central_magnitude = 12.7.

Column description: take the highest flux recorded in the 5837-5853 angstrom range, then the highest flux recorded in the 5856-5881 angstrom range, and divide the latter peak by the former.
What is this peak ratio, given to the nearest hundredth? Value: 1.13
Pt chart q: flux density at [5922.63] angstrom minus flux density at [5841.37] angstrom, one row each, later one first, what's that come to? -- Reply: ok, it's 0.6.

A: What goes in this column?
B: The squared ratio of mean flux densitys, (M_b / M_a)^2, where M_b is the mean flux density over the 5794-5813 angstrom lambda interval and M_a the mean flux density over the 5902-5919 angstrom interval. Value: 1.19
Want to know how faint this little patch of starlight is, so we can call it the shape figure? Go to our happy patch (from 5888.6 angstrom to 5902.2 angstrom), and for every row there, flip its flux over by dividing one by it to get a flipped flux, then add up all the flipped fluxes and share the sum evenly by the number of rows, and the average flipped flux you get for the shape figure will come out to 0.0901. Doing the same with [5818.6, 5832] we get 0.0812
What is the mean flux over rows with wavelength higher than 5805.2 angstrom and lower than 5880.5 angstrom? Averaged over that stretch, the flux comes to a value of 12.3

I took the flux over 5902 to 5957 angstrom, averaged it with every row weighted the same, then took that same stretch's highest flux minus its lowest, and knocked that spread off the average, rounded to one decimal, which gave 9.6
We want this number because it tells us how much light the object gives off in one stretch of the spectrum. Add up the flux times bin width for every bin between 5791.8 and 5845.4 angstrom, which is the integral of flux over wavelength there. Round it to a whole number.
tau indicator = 663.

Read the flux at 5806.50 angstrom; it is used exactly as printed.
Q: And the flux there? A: 13.4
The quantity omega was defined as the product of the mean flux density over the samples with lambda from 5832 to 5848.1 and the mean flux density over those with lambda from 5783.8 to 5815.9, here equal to 147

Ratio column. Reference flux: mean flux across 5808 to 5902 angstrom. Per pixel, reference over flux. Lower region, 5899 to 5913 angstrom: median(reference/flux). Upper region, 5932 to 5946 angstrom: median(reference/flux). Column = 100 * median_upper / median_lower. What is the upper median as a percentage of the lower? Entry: 89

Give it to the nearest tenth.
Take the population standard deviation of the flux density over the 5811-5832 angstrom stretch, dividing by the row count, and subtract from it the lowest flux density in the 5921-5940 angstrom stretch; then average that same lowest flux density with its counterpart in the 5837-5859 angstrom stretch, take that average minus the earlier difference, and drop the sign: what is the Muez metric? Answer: 20.8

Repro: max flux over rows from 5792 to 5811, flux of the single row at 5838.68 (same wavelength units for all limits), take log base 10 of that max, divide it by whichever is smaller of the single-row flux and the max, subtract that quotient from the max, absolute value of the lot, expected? 13.9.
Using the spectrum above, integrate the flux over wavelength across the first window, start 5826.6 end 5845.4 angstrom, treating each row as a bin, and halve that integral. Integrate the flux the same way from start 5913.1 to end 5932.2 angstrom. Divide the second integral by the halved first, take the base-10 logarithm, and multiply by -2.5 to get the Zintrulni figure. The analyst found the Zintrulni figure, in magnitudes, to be -0.77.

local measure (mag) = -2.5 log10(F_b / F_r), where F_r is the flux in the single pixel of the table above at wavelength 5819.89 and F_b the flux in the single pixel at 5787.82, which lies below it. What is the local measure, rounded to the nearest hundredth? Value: 0.12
